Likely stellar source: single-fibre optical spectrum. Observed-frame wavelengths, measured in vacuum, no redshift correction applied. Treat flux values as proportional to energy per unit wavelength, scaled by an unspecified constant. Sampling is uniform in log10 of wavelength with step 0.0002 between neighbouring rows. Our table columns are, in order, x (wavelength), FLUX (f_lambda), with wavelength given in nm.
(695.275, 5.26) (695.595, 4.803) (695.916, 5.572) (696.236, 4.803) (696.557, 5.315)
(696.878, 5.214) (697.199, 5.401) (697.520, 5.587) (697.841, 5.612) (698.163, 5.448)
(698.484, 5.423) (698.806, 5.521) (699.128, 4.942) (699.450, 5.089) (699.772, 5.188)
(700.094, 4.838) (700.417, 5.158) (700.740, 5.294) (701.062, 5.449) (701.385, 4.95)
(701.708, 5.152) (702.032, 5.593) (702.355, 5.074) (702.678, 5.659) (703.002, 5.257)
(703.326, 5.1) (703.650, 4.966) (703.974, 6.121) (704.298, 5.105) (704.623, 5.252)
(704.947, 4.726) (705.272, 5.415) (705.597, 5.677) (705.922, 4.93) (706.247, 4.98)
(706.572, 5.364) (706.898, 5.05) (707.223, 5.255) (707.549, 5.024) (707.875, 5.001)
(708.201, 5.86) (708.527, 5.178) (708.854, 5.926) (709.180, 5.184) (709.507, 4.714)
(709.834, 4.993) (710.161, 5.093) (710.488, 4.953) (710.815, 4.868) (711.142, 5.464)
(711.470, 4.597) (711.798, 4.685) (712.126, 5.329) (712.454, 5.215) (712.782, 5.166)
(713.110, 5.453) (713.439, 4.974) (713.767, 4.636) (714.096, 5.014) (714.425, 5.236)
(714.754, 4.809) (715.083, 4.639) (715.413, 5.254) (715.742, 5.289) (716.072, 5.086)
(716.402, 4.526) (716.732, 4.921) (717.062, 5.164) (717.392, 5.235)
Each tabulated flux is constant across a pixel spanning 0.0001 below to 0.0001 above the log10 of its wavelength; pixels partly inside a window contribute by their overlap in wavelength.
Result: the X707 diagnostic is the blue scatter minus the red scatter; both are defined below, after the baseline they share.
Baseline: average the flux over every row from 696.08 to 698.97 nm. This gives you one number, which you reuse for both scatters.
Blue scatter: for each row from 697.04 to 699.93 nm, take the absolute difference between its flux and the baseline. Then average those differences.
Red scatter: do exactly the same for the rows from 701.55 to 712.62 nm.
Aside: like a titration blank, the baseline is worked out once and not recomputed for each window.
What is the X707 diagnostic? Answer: -0.15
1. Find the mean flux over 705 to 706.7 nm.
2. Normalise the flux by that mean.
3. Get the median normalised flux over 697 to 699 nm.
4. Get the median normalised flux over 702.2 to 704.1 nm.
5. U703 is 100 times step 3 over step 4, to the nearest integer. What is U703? 106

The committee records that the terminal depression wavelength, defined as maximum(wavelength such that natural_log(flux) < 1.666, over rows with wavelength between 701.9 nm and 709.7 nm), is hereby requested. 709.507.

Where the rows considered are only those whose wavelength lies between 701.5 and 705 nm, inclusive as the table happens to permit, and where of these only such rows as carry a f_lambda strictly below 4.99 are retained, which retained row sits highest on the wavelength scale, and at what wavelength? 704.947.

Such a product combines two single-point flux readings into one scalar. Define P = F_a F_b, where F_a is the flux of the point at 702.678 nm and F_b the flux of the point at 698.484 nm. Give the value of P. 31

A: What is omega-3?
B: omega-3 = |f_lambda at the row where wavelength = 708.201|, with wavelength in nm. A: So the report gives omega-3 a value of 5.86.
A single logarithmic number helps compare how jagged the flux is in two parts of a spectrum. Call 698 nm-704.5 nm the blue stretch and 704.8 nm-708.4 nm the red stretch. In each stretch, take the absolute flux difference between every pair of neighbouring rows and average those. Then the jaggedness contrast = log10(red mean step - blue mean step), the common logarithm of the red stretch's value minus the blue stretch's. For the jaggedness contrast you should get -2.2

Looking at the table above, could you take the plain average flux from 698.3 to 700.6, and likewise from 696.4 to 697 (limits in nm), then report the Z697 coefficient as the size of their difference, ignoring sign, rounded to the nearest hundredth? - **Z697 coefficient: 0.10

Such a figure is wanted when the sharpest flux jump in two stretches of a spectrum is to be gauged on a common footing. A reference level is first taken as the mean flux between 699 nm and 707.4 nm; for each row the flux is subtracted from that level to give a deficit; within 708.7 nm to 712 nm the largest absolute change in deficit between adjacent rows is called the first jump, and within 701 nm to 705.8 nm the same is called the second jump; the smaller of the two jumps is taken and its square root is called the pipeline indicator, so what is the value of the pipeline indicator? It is 0.93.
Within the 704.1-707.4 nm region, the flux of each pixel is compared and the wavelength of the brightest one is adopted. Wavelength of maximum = 705.597 nm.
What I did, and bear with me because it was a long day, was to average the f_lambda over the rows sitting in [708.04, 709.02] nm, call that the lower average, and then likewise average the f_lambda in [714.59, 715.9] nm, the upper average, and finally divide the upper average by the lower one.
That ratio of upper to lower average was 0.884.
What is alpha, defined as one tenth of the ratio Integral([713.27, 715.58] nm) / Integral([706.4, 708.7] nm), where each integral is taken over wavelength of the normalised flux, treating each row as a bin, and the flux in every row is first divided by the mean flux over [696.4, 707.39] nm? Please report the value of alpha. 0.095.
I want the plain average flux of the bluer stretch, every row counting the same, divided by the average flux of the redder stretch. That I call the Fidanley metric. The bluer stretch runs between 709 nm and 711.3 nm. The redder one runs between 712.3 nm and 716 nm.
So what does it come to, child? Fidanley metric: 1.00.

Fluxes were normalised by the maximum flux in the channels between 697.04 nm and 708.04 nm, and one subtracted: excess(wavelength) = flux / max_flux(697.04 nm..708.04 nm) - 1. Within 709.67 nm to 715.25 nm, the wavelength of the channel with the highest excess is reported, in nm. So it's 711.142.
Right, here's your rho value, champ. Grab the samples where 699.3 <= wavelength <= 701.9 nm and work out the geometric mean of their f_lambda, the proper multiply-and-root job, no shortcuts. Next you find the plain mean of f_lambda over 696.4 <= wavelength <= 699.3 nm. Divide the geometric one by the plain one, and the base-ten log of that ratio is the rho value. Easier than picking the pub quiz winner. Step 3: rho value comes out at -0.020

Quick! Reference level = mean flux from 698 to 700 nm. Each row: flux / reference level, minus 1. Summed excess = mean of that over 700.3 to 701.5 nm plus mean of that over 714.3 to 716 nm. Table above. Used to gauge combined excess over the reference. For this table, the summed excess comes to -0.05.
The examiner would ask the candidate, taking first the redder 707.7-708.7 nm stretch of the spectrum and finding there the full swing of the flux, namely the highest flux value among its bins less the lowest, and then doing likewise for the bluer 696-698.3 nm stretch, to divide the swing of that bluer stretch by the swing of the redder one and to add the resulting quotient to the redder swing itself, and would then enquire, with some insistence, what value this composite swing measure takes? 1.80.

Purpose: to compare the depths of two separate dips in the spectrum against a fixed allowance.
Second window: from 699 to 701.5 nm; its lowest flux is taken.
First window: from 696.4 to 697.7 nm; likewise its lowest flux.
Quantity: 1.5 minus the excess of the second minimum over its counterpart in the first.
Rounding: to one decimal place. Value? 1.9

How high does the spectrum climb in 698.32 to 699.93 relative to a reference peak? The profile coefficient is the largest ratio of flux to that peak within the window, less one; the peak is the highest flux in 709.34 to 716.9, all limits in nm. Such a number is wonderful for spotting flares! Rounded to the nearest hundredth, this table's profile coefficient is 0.01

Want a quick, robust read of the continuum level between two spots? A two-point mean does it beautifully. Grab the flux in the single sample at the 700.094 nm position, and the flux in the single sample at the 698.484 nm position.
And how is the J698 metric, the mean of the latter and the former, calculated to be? 5.13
